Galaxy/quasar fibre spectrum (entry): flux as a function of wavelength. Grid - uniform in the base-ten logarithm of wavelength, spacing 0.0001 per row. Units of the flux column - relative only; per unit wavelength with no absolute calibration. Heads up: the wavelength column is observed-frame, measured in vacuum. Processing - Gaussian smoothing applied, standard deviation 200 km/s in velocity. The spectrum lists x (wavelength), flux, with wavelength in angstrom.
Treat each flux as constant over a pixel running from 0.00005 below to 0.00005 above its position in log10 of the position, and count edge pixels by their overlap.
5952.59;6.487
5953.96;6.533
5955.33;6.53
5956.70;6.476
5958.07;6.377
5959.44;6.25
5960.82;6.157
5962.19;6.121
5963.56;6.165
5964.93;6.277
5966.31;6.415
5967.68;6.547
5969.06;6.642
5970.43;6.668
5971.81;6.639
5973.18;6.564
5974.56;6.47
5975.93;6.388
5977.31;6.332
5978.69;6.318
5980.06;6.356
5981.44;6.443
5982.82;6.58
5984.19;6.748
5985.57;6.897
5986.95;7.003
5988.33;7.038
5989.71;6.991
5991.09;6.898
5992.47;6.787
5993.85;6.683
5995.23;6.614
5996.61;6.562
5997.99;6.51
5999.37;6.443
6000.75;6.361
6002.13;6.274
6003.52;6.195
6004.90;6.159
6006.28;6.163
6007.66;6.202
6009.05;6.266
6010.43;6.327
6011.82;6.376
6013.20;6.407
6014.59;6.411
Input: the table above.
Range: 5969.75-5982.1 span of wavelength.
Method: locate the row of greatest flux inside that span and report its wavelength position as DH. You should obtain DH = 5970.43 angstrom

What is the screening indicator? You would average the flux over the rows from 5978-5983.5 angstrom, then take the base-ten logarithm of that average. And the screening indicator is 0.808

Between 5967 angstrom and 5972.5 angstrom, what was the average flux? 6.62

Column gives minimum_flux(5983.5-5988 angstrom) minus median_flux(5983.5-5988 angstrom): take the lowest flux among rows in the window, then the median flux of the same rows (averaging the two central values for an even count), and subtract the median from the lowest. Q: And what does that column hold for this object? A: -0.15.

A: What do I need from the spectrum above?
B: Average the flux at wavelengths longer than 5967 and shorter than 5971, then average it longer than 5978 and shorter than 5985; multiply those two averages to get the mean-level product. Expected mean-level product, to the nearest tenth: 43.0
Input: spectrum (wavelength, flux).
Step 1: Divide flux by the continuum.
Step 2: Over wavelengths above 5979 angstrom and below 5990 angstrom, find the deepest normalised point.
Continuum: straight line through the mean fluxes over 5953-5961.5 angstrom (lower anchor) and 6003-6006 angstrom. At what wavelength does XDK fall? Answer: 5980.06 angstrom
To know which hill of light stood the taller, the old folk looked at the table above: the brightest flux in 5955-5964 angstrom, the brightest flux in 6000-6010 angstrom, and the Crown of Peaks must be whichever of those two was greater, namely 6.53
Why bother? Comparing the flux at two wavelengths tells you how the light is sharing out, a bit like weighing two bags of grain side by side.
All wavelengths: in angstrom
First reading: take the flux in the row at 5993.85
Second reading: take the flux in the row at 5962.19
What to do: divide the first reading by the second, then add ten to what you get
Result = 11.1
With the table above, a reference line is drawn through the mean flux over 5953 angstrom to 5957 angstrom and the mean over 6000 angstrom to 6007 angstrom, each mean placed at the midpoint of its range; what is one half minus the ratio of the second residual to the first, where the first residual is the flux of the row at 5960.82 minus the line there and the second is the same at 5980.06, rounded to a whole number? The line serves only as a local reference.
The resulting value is 0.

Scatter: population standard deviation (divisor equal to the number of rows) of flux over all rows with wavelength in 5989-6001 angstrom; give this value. 0.20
